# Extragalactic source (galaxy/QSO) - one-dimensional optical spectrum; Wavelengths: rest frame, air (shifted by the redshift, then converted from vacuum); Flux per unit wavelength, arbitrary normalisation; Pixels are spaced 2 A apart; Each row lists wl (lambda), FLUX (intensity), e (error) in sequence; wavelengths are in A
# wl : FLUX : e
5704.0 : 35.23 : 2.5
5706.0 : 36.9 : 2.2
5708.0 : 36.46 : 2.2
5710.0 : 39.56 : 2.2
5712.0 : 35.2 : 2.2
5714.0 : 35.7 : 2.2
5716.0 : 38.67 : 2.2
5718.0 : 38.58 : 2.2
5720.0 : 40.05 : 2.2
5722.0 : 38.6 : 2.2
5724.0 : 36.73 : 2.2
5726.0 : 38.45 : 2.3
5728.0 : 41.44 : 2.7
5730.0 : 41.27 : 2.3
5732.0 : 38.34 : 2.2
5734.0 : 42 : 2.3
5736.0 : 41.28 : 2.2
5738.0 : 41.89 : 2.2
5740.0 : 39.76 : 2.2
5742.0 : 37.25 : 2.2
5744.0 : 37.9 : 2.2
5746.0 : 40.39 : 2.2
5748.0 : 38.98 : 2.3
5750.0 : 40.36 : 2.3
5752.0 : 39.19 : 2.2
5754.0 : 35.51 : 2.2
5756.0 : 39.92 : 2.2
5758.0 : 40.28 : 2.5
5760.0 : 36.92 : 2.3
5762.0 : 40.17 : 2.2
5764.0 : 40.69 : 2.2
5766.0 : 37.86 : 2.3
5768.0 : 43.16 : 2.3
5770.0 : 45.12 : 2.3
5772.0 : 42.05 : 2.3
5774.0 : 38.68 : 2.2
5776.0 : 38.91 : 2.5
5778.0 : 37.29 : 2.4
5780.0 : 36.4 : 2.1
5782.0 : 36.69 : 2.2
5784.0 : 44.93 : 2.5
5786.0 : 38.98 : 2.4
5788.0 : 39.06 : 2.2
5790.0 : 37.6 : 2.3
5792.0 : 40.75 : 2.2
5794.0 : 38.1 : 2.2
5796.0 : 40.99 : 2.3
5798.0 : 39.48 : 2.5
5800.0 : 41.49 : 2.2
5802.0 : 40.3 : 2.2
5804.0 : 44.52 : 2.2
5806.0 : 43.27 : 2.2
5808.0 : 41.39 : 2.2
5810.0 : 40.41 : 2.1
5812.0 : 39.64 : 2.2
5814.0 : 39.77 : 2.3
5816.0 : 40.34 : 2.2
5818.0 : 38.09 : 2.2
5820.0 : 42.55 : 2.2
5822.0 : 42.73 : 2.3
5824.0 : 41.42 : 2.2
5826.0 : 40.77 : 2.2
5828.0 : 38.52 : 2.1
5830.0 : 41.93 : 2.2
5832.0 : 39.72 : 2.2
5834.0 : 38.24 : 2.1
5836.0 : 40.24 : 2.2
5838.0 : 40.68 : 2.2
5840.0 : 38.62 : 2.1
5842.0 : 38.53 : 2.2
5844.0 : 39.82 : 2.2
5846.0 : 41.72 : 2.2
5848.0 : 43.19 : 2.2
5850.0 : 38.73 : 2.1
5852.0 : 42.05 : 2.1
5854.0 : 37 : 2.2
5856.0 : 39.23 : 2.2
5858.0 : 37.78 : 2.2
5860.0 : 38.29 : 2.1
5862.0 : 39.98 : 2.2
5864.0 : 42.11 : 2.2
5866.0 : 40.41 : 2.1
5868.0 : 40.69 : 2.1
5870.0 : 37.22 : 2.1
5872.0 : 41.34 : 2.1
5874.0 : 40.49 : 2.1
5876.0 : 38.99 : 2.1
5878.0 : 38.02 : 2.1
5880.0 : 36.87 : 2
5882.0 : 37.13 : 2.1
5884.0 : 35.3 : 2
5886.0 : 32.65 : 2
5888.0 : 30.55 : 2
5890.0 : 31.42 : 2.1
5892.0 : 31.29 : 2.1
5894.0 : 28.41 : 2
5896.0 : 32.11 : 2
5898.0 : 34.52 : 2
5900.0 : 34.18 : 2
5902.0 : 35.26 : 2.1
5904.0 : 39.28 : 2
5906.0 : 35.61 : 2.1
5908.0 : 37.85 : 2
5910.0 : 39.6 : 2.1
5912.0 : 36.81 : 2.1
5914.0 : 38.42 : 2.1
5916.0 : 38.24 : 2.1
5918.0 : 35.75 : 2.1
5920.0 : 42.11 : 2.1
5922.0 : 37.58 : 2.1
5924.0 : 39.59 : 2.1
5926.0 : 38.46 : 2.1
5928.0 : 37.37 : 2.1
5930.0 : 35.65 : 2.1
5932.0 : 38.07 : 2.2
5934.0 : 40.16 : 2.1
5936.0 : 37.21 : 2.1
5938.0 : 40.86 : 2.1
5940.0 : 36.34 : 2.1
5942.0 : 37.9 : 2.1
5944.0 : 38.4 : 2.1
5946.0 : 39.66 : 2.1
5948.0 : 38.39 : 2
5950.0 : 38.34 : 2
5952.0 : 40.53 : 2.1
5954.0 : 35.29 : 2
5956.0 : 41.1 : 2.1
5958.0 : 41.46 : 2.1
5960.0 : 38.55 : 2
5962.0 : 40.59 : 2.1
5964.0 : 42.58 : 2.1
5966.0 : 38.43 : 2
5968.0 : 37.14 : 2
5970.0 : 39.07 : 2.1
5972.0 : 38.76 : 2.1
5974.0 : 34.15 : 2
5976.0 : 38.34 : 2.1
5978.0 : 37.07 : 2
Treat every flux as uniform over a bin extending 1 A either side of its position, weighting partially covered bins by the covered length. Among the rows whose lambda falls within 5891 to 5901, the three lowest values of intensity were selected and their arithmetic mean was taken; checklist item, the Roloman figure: 30.6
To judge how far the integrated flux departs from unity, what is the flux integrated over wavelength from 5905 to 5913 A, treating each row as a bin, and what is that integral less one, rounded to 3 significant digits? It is 299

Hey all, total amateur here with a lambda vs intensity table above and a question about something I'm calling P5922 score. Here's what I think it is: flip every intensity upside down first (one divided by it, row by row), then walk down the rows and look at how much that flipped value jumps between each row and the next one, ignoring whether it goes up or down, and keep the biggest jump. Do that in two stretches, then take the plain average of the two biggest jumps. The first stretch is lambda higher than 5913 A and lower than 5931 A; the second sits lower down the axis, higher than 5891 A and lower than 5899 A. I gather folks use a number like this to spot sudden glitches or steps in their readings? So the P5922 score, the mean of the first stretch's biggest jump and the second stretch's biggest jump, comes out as 0.0041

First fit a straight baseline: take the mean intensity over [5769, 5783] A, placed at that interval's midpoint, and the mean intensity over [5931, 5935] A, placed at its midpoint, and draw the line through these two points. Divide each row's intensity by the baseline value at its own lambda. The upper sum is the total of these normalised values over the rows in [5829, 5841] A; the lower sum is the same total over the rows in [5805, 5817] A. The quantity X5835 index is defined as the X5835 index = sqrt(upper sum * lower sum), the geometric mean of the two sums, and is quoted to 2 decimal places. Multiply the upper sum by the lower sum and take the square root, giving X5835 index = 6.17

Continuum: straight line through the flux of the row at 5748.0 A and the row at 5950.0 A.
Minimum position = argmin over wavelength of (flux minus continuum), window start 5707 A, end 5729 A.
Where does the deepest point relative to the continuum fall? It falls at 5712.0 A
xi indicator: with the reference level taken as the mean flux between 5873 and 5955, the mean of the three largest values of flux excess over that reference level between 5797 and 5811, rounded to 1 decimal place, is 6.2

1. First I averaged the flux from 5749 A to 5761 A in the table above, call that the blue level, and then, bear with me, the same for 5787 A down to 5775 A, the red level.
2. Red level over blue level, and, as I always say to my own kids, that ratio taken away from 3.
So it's 2.00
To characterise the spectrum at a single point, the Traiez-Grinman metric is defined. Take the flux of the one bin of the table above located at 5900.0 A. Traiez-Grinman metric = 34.18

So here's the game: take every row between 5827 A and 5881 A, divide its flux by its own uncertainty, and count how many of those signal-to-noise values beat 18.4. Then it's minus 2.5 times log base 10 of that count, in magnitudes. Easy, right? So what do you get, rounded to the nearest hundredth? -2.78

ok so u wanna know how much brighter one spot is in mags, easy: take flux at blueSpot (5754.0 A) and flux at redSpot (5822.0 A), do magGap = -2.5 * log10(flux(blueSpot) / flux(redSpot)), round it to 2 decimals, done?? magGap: 0.20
